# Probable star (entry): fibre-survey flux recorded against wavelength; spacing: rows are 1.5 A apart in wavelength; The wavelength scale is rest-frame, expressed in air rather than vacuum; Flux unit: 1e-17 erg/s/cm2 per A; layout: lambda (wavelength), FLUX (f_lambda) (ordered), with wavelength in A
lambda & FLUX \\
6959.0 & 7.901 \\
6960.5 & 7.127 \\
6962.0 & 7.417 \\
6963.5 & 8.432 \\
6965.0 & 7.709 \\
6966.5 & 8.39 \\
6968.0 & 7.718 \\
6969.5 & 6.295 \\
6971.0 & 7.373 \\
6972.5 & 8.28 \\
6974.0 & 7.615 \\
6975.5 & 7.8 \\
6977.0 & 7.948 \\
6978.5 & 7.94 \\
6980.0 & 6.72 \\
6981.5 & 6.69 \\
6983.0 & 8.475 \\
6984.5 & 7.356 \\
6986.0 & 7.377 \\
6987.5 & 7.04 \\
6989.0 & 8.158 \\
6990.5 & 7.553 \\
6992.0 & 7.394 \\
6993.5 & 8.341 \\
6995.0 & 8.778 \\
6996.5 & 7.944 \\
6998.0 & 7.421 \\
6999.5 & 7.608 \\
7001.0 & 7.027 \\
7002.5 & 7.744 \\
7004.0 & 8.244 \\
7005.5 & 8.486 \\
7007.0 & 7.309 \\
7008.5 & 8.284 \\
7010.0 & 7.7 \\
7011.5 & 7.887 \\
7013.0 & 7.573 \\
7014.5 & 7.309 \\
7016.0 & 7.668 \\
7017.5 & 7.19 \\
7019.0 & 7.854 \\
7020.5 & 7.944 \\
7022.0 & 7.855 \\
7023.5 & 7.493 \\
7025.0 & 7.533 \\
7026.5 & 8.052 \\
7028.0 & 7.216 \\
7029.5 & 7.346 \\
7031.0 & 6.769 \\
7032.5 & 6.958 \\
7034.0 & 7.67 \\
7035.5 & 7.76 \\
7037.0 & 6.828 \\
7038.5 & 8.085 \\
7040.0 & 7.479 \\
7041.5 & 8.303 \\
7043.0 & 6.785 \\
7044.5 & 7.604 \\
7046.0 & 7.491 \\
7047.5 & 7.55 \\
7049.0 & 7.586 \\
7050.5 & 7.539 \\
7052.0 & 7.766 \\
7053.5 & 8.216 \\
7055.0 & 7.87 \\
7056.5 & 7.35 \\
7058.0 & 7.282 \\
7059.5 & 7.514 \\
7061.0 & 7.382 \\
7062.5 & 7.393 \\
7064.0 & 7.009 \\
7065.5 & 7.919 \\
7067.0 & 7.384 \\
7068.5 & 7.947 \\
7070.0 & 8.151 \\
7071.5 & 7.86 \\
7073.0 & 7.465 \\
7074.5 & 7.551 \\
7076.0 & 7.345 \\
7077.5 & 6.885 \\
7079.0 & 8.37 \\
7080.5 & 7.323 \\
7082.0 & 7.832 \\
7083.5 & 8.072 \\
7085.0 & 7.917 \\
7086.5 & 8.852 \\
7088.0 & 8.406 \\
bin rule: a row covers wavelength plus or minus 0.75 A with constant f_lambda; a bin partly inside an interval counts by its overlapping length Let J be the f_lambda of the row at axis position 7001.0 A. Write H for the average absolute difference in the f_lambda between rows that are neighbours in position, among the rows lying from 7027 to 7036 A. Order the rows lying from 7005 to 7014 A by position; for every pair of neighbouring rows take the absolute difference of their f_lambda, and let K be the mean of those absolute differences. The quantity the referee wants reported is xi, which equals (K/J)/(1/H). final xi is 0.031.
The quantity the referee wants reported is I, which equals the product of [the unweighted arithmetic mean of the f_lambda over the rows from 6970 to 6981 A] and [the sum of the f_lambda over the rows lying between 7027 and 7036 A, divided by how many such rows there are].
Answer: 55.9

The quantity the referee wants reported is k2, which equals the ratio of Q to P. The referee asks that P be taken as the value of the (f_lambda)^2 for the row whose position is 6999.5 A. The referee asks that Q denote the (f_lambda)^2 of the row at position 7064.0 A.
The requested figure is 0.85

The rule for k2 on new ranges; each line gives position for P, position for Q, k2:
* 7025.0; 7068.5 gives 1.11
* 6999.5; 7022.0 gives 1.07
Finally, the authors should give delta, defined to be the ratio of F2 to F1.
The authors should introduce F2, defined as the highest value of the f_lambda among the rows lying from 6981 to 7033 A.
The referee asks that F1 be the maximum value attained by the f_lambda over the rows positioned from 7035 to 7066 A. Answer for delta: 1.06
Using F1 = 8.303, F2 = 8.778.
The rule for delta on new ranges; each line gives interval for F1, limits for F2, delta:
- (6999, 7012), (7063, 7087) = 1.04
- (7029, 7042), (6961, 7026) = 1.06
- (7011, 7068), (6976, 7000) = 1.06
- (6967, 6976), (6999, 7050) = 1.02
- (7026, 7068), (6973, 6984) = 1.02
